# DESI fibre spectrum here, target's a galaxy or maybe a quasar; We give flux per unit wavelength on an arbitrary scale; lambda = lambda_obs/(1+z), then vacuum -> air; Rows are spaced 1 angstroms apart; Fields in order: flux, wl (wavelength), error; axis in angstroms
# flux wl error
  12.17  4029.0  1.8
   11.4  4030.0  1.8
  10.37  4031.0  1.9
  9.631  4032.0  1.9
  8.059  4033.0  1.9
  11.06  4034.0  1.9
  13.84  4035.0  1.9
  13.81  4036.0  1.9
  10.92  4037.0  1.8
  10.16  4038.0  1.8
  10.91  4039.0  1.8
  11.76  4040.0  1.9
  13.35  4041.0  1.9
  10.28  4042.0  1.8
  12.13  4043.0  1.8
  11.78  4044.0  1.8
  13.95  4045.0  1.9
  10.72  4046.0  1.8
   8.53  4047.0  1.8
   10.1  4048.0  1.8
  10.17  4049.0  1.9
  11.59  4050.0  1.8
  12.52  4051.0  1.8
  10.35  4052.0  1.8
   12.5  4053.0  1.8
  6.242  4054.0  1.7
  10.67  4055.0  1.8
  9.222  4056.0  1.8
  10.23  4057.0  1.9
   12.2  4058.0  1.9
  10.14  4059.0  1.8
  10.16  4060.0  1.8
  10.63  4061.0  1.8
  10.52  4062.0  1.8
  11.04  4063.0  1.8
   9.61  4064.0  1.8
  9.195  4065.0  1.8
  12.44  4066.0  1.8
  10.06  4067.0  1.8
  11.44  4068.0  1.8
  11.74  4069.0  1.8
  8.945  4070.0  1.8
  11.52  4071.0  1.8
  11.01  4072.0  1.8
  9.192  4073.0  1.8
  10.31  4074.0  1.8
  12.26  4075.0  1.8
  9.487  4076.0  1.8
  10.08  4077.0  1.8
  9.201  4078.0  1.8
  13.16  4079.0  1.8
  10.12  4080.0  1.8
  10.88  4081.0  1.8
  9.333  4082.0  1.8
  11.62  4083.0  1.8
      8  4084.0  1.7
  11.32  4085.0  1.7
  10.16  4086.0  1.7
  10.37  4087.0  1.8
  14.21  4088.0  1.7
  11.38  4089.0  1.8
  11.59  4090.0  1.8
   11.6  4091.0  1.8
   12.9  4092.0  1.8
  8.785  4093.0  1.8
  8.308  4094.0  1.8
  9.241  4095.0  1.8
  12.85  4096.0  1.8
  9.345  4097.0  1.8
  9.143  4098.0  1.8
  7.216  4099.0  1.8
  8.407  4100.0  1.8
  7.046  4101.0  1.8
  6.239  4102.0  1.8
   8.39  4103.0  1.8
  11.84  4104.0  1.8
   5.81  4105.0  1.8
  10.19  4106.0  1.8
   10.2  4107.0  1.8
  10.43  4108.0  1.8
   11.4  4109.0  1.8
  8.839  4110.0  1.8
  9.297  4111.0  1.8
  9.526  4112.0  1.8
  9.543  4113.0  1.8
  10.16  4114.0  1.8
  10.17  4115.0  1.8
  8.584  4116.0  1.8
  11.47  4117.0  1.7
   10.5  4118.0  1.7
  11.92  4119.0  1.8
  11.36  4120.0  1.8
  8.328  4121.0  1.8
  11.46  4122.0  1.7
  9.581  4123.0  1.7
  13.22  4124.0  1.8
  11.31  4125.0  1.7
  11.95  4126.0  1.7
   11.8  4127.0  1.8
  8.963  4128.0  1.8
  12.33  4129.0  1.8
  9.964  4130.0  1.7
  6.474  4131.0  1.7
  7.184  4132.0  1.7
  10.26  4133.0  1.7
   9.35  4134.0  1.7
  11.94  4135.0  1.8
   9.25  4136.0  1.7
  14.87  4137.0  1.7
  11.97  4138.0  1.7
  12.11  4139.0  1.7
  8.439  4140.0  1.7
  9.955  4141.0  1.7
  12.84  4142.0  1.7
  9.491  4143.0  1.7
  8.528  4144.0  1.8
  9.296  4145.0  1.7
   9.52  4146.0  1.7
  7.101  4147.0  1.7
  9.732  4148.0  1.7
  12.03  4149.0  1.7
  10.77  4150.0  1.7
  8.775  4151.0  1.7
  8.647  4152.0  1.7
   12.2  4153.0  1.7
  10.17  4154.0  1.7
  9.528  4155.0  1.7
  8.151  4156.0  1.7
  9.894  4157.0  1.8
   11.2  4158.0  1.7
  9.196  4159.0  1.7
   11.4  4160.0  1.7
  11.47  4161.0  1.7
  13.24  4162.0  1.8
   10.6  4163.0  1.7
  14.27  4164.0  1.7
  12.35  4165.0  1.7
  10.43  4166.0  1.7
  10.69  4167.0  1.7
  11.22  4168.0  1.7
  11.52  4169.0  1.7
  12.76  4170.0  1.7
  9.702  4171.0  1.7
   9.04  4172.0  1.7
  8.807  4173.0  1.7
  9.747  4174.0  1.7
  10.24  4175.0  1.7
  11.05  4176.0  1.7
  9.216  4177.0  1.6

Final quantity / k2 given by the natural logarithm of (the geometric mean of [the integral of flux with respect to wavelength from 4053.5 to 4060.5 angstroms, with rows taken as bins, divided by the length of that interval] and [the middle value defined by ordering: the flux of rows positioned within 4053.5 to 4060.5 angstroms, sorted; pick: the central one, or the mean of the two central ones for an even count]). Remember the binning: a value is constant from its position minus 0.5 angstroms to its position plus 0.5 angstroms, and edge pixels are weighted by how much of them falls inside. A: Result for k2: 2.302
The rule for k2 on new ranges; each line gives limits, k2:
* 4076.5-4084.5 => 2.322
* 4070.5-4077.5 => 2.345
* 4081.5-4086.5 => 2.315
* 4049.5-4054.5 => 2.407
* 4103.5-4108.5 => 2.297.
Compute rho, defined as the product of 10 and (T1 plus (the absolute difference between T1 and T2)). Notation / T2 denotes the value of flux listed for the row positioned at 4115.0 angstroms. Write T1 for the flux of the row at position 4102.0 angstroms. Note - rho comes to 102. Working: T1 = 6.239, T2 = 10.17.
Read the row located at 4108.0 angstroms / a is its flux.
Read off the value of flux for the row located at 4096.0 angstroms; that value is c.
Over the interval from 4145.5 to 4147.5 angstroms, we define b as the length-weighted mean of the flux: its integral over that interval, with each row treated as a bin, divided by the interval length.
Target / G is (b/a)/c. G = 0.06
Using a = 10.43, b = 8.3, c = 12.85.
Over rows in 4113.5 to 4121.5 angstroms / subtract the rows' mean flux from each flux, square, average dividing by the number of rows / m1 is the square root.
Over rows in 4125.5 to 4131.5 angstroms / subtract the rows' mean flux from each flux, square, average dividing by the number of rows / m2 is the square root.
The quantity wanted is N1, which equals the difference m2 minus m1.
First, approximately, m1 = 1.2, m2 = 2.07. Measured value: 0.8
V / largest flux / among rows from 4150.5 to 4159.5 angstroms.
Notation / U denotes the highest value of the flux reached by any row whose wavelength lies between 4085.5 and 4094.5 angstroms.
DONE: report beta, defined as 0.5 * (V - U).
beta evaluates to -1.0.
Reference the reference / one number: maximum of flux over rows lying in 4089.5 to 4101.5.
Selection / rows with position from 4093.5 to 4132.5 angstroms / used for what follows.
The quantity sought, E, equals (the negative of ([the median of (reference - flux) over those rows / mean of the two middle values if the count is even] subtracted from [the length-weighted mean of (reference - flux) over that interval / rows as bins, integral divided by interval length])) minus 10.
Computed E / -9.8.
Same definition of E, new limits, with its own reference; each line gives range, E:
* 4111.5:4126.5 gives -9.9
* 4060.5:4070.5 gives -10.0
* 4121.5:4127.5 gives -10.1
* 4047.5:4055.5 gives -10.0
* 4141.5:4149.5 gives -9.7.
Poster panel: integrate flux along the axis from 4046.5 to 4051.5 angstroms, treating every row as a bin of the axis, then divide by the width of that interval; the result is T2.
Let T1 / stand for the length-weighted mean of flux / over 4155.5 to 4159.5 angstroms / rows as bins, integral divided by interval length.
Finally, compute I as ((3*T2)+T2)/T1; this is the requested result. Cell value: 4.4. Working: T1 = 9.6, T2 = 10.6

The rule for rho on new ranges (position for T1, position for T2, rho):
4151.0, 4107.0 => 102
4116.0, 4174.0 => 97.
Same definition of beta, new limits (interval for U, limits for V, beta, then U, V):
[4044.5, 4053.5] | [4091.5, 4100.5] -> -0.5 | 13.95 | 12.9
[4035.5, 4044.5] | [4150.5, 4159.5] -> -0.8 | 13.81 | 12.2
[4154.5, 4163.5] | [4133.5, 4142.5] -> 0.8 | 13.24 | 14.87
